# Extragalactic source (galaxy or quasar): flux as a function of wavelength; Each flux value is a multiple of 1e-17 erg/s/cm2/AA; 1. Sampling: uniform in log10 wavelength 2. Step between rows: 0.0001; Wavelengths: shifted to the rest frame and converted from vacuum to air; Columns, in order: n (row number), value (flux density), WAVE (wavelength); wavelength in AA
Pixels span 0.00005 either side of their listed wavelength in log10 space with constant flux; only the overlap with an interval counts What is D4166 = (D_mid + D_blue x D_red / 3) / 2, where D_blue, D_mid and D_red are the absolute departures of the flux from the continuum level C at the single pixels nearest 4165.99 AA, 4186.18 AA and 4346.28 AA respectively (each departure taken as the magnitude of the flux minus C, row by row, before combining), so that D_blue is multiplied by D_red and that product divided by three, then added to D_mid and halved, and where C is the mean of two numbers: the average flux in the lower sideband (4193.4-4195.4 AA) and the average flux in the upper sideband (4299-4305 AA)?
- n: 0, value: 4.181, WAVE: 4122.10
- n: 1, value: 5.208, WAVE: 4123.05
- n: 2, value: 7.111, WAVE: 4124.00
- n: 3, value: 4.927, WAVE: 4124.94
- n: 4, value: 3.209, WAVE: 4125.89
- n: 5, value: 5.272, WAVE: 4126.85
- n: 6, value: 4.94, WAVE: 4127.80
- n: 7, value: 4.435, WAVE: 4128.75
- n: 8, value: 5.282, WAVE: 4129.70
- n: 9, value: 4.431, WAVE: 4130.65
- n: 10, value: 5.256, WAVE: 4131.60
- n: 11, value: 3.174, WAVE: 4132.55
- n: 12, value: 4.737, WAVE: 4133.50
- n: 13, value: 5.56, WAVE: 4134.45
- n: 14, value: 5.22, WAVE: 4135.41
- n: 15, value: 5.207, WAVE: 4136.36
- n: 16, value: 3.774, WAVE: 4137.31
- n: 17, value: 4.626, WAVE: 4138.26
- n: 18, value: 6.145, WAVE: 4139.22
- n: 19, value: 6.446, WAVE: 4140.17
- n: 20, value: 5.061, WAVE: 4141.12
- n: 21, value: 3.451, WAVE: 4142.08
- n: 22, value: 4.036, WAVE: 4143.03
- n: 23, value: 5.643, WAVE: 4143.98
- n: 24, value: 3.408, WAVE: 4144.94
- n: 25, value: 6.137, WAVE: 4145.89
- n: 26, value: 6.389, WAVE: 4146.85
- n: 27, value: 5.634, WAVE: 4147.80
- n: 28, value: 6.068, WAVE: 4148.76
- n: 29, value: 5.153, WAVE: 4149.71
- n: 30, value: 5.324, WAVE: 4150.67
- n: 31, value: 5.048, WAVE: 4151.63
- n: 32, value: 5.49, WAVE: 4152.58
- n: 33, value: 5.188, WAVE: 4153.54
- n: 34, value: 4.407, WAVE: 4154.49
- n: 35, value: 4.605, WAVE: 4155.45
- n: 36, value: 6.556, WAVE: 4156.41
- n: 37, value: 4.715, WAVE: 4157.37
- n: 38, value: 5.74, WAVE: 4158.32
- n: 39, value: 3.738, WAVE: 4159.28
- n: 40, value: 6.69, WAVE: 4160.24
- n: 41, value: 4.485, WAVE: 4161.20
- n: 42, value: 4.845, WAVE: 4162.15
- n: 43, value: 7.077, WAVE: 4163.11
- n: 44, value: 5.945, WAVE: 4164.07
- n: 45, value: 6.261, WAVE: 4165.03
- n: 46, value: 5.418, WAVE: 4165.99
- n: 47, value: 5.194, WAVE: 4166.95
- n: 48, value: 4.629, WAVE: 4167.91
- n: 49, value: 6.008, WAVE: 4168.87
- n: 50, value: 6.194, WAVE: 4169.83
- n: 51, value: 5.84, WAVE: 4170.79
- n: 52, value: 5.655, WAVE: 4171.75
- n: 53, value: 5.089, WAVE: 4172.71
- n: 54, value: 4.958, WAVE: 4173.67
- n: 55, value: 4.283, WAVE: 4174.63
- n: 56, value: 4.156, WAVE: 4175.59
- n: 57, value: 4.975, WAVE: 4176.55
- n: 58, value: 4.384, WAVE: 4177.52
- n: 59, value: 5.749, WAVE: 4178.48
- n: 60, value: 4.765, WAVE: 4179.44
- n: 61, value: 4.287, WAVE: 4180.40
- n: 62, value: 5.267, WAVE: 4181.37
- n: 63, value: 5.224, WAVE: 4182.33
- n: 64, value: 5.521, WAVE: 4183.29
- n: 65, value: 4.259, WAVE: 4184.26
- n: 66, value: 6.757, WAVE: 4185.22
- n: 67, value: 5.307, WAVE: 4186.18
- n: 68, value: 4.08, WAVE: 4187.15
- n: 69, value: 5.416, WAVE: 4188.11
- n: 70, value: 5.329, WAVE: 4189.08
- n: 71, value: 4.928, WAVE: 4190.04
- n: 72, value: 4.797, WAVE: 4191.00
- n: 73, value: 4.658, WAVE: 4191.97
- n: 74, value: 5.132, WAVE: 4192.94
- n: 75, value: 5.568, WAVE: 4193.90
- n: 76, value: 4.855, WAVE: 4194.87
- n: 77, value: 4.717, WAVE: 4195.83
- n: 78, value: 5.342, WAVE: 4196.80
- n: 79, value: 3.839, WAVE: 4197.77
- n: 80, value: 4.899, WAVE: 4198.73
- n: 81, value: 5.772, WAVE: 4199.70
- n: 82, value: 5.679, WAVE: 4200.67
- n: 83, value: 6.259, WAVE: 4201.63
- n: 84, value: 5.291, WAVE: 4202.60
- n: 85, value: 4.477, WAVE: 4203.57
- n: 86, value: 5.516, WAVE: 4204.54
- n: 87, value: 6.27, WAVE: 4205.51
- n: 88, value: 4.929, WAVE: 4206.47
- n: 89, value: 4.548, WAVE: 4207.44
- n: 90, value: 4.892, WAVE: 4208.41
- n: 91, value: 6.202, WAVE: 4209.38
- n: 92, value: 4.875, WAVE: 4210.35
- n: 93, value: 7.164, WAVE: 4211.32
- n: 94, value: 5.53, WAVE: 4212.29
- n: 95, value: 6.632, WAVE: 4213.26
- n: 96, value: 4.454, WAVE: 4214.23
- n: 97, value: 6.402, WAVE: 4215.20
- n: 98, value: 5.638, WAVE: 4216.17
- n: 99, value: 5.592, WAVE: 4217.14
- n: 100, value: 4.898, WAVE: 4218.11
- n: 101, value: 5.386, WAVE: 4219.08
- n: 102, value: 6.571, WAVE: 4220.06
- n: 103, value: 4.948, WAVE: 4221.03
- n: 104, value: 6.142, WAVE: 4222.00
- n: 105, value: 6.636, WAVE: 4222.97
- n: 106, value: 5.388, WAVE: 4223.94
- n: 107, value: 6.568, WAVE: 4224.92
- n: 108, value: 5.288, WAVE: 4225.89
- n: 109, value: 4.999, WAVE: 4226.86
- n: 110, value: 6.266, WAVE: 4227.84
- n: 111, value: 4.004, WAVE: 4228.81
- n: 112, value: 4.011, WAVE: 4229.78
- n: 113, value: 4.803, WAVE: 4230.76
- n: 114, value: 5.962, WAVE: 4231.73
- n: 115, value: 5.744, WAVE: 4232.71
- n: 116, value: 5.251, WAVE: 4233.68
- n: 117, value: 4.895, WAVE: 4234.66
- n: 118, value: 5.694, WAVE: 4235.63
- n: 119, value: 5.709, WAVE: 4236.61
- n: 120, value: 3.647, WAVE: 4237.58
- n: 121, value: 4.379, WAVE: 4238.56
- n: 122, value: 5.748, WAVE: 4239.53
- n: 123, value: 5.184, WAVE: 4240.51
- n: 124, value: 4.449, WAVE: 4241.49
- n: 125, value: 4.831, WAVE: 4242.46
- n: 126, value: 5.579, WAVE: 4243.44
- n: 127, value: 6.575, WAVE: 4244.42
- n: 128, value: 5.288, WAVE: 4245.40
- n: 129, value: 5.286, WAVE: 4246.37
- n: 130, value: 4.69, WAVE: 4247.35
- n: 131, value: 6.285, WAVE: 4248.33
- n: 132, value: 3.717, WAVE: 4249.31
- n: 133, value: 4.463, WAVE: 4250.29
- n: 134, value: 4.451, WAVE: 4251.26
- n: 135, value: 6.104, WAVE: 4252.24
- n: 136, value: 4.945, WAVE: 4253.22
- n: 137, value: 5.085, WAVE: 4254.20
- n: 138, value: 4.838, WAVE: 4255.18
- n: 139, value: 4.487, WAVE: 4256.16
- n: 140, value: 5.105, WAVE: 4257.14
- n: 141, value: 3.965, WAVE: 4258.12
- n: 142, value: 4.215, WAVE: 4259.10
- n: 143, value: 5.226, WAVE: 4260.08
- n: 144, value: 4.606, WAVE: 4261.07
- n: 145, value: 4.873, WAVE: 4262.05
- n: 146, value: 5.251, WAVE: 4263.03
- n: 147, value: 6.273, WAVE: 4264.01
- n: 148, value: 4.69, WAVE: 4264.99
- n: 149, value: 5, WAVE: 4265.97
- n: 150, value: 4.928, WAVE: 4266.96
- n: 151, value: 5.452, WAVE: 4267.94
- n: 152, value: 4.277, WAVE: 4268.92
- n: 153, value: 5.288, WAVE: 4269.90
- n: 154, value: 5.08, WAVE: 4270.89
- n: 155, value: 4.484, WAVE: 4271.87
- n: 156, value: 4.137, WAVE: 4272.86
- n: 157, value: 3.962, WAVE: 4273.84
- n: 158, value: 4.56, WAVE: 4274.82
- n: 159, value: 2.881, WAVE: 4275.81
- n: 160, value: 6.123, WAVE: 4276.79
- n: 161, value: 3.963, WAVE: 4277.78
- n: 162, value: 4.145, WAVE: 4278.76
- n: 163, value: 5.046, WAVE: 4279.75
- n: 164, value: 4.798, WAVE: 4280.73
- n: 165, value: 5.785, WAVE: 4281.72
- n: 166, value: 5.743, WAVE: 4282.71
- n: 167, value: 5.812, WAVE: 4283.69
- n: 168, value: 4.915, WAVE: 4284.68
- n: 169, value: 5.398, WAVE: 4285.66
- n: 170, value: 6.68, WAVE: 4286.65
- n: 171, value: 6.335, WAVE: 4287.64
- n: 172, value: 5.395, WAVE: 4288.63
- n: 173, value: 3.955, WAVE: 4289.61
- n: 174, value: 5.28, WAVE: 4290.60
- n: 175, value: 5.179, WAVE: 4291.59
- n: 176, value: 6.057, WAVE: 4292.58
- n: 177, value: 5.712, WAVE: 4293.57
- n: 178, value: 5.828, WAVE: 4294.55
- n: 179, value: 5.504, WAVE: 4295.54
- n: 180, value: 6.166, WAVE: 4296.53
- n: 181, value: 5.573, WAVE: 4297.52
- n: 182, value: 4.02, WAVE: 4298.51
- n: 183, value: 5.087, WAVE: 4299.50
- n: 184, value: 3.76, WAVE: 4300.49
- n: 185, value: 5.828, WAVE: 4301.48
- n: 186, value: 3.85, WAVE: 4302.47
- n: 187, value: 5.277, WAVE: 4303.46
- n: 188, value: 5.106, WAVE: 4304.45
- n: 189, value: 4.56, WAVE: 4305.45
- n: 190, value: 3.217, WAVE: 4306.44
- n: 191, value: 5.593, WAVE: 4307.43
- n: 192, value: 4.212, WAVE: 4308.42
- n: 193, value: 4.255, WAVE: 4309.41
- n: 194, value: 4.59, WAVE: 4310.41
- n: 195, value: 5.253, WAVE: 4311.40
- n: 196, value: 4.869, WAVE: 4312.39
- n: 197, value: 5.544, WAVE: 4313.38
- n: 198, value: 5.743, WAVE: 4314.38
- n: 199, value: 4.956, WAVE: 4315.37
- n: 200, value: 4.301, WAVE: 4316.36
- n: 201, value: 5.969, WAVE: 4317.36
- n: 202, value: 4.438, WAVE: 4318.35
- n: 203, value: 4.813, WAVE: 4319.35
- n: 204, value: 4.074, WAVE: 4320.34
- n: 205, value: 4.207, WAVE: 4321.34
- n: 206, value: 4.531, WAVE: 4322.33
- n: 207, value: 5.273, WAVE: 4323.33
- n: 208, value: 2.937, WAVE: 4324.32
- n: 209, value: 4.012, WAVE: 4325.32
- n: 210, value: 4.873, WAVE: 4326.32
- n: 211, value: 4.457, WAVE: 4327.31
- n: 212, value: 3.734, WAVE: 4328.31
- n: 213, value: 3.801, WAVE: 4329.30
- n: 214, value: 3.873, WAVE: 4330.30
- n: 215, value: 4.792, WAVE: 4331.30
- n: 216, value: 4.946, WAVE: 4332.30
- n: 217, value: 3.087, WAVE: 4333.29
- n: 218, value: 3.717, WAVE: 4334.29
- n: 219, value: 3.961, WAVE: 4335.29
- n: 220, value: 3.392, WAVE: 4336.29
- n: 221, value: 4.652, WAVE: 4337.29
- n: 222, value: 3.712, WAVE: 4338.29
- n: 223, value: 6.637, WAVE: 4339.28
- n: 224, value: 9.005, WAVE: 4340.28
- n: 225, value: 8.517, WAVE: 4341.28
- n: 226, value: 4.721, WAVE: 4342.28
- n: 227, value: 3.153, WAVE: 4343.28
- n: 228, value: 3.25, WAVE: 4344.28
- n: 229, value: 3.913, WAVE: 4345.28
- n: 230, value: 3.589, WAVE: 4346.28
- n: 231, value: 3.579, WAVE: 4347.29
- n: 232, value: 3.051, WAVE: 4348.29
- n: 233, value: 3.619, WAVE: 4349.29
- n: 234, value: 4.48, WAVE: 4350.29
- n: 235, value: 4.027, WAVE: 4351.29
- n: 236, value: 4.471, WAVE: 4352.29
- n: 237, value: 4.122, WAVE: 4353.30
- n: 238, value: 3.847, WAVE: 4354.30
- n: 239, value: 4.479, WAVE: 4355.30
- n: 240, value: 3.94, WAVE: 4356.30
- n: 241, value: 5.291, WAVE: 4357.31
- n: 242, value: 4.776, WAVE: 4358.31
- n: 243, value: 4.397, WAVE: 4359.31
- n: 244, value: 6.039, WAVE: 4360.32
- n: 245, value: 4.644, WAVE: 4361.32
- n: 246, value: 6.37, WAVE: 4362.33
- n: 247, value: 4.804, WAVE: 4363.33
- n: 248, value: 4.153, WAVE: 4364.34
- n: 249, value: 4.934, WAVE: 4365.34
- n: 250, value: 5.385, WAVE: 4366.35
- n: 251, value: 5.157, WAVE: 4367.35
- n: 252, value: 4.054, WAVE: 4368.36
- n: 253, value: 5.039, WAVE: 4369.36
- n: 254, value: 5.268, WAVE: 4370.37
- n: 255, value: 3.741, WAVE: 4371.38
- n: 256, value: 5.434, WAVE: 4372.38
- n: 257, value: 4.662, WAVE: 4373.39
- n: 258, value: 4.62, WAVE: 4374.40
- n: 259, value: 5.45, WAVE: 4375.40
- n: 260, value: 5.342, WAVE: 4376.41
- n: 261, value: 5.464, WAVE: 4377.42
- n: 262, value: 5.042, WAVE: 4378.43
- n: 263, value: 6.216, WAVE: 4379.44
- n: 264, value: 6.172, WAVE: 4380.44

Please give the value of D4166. 0.2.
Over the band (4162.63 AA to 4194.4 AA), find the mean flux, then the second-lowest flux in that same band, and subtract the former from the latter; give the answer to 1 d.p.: -1.1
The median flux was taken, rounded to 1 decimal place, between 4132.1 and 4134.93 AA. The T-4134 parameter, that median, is 4.7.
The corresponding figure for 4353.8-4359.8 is 4.4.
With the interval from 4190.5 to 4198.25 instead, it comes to 4.8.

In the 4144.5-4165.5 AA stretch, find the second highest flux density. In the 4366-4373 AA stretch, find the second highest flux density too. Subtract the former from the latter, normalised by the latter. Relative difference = -0.24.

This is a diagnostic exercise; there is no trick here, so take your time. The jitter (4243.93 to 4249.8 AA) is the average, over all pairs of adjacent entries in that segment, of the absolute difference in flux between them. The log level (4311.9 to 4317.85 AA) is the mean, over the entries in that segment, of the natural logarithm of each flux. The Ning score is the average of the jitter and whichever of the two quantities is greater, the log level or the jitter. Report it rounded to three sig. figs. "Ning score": 1.43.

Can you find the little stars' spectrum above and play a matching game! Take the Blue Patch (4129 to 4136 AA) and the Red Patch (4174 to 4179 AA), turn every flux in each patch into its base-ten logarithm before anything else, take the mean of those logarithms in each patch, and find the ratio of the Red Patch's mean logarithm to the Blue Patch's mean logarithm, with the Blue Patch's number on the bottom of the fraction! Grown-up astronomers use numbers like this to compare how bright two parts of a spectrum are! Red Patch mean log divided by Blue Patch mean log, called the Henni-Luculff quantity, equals 0.99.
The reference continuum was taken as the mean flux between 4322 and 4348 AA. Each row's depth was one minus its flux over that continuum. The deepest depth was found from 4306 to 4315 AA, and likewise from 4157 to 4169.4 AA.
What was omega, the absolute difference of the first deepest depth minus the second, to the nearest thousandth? 0.117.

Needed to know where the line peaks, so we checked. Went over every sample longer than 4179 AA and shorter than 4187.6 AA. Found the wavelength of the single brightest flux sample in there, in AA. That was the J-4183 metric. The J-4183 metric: 4185.22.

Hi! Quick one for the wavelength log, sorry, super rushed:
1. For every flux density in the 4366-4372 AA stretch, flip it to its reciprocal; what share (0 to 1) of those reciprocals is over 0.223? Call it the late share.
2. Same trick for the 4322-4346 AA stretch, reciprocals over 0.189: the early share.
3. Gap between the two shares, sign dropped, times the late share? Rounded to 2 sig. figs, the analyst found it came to 0.18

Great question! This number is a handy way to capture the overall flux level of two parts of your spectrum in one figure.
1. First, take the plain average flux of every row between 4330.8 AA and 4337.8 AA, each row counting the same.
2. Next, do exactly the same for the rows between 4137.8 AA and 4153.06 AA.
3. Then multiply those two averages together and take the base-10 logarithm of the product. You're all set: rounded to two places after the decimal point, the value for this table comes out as 1.33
